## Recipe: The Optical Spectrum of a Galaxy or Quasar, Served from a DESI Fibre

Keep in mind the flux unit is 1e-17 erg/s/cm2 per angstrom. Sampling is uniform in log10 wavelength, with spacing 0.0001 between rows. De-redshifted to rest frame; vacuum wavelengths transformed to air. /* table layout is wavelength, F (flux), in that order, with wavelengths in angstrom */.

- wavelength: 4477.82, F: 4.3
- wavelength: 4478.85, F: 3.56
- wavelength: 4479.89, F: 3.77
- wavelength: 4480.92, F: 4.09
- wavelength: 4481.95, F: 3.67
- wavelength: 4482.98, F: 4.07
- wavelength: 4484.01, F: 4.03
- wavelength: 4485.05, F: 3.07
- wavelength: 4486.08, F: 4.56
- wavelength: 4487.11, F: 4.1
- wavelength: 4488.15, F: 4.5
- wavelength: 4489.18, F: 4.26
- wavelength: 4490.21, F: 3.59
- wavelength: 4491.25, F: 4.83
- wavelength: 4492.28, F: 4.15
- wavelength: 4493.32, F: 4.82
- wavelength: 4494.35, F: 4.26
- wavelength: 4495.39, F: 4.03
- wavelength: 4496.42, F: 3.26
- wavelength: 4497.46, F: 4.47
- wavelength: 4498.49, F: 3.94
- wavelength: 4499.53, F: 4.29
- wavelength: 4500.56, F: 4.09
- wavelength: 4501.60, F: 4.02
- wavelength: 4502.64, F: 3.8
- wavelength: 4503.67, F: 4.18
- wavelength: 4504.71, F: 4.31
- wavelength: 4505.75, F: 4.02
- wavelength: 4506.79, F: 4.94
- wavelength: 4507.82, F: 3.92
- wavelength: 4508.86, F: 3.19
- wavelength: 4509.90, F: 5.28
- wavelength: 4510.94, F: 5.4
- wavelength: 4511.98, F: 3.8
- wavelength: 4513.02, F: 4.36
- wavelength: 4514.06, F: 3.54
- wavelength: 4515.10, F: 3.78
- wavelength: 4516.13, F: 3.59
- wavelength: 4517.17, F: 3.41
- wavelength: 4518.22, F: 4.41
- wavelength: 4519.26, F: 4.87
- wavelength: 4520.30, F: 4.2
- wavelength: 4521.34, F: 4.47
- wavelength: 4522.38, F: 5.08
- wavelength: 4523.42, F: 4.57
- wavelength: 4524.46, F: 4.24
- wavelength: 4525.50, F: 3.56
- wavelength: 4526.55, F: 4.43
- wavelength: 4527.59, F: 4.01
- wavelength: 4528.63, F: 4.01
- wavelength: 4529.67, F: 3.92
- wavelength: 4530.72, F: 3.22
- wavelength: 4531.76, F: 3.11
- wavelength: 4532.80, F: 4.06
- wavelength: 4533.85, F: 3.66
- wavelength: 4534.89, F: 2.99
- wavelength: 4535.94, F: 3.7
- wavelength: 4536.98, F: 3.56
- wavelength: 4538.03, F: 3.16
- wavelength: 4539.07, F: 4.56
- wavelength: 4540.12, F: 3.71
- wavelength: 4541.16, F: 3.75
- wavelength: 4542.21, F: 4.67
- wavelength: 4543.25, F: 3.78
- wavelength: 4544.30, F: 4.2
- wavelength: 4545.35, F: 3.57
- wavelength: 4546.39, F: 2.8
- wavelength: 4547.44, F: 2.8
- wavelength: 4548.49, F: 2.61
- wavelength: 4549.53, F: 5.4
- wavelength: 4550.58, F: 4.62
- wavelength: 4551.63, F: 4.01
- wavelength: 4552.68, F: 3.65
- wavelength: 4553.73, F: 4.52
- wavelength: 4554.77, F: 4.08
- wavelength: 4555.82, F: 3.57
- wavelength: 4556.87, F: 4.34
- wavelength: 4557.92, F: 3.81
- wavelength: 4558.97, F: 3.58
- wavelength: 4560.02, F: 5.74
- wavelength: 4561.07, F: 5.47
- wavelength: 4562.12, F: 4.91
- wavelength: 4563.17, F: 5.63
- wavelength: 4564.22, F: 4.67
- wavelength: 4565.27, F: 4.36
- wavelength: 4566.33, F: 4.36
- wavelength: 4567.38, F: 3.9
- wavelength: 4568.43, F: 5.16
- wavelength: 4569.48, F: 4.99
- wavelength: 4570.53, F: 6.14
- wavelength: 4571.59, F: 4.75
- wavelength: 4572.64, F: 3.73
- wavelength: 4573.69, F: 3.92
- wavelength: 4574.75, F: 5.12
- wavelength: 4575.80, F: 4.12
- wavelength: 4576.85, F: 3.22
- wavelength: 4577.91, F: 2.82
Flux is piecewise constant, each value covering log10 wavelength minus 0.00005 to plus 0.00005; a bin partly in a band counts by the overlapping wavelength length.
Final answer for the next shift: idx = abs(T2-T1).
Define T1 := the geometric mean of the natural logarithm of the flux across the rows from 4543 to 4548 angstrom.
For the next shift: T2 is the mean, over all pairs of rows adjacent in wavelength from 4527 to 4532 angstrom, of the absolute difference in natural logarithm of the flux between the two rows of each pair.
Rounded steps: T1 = 1.21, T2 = 0.06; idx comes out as 1.14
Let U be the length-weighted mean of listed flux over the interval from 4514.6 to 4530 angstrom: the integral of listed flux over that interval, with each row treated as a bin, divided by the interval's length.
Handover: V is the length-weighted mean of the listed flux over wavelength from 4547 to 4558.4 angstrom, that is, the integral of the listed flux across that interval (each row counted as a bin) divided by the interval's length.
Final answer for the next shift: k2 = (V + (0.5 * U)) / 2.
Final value 3.02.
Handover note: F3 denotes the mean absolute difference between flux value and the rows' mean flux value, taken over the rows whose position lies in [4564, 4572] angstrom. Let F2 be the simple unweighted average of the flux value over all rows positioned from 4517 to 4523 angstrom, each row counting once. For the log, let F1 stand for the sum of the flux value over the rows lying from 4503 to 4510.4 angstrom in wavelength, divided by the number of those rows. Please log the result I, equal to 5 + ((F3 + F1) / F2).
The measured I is 6.08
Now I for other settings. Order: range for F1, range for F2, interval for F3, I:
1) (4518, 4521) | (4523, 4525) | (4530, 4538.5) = 6.09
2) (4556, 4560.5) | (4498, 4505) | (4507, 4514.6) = 6.24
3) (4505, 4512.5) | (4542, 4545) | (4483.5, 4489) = 6.13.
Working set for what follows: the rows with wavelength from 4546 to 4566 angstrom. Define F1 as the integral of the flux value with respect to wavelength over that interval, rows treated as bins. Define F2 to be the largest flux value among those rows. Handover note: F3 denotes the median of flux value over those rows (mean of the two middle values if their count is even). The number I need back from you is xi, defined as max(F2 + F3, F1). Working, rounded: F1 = 85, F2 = 5.74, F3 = 4.3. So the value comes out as 85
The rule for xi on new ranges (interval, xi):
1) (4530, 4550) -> 73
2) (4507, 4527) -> 85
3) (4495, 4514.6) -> 81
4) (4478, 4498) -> 81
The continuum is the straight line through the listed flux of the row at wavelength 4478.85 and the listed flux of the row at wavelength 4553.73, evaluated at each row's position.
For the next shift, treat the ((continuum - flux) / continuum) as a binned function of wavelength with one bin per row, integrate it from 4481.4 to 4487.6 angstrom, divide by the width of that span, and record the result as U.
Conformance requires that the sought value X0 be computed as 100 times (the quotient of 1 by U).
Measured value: -1279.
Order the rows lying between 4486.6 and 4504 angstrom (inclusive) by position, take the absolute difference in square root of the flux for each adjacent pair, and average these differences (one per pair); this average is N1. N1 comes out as 0.13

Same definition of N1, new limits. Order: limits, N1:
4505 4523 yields 0.17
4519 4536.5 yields 0.13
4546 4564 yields 0.18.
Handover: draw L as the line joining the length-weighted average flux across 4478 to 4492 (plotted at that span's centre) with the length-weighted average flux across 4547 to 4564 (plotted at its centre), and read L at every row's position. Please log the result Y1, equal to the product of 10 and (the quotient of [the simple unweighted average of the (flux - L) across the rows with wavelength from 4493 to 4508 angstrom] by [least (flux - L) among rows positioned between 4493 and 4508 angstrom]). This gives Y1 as -0.9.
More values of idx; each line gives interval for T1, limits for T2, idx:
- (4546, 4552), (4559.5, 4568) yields 1.15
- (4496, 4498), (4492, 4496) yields 1.22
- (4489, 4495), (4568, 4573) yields 1.27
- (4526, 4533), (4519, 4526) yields 1.21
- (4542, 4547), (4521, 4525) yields 1.21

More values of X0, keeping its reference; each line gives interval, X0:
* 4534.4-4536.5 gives 460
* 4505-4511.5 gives -771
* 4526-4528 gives -8835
